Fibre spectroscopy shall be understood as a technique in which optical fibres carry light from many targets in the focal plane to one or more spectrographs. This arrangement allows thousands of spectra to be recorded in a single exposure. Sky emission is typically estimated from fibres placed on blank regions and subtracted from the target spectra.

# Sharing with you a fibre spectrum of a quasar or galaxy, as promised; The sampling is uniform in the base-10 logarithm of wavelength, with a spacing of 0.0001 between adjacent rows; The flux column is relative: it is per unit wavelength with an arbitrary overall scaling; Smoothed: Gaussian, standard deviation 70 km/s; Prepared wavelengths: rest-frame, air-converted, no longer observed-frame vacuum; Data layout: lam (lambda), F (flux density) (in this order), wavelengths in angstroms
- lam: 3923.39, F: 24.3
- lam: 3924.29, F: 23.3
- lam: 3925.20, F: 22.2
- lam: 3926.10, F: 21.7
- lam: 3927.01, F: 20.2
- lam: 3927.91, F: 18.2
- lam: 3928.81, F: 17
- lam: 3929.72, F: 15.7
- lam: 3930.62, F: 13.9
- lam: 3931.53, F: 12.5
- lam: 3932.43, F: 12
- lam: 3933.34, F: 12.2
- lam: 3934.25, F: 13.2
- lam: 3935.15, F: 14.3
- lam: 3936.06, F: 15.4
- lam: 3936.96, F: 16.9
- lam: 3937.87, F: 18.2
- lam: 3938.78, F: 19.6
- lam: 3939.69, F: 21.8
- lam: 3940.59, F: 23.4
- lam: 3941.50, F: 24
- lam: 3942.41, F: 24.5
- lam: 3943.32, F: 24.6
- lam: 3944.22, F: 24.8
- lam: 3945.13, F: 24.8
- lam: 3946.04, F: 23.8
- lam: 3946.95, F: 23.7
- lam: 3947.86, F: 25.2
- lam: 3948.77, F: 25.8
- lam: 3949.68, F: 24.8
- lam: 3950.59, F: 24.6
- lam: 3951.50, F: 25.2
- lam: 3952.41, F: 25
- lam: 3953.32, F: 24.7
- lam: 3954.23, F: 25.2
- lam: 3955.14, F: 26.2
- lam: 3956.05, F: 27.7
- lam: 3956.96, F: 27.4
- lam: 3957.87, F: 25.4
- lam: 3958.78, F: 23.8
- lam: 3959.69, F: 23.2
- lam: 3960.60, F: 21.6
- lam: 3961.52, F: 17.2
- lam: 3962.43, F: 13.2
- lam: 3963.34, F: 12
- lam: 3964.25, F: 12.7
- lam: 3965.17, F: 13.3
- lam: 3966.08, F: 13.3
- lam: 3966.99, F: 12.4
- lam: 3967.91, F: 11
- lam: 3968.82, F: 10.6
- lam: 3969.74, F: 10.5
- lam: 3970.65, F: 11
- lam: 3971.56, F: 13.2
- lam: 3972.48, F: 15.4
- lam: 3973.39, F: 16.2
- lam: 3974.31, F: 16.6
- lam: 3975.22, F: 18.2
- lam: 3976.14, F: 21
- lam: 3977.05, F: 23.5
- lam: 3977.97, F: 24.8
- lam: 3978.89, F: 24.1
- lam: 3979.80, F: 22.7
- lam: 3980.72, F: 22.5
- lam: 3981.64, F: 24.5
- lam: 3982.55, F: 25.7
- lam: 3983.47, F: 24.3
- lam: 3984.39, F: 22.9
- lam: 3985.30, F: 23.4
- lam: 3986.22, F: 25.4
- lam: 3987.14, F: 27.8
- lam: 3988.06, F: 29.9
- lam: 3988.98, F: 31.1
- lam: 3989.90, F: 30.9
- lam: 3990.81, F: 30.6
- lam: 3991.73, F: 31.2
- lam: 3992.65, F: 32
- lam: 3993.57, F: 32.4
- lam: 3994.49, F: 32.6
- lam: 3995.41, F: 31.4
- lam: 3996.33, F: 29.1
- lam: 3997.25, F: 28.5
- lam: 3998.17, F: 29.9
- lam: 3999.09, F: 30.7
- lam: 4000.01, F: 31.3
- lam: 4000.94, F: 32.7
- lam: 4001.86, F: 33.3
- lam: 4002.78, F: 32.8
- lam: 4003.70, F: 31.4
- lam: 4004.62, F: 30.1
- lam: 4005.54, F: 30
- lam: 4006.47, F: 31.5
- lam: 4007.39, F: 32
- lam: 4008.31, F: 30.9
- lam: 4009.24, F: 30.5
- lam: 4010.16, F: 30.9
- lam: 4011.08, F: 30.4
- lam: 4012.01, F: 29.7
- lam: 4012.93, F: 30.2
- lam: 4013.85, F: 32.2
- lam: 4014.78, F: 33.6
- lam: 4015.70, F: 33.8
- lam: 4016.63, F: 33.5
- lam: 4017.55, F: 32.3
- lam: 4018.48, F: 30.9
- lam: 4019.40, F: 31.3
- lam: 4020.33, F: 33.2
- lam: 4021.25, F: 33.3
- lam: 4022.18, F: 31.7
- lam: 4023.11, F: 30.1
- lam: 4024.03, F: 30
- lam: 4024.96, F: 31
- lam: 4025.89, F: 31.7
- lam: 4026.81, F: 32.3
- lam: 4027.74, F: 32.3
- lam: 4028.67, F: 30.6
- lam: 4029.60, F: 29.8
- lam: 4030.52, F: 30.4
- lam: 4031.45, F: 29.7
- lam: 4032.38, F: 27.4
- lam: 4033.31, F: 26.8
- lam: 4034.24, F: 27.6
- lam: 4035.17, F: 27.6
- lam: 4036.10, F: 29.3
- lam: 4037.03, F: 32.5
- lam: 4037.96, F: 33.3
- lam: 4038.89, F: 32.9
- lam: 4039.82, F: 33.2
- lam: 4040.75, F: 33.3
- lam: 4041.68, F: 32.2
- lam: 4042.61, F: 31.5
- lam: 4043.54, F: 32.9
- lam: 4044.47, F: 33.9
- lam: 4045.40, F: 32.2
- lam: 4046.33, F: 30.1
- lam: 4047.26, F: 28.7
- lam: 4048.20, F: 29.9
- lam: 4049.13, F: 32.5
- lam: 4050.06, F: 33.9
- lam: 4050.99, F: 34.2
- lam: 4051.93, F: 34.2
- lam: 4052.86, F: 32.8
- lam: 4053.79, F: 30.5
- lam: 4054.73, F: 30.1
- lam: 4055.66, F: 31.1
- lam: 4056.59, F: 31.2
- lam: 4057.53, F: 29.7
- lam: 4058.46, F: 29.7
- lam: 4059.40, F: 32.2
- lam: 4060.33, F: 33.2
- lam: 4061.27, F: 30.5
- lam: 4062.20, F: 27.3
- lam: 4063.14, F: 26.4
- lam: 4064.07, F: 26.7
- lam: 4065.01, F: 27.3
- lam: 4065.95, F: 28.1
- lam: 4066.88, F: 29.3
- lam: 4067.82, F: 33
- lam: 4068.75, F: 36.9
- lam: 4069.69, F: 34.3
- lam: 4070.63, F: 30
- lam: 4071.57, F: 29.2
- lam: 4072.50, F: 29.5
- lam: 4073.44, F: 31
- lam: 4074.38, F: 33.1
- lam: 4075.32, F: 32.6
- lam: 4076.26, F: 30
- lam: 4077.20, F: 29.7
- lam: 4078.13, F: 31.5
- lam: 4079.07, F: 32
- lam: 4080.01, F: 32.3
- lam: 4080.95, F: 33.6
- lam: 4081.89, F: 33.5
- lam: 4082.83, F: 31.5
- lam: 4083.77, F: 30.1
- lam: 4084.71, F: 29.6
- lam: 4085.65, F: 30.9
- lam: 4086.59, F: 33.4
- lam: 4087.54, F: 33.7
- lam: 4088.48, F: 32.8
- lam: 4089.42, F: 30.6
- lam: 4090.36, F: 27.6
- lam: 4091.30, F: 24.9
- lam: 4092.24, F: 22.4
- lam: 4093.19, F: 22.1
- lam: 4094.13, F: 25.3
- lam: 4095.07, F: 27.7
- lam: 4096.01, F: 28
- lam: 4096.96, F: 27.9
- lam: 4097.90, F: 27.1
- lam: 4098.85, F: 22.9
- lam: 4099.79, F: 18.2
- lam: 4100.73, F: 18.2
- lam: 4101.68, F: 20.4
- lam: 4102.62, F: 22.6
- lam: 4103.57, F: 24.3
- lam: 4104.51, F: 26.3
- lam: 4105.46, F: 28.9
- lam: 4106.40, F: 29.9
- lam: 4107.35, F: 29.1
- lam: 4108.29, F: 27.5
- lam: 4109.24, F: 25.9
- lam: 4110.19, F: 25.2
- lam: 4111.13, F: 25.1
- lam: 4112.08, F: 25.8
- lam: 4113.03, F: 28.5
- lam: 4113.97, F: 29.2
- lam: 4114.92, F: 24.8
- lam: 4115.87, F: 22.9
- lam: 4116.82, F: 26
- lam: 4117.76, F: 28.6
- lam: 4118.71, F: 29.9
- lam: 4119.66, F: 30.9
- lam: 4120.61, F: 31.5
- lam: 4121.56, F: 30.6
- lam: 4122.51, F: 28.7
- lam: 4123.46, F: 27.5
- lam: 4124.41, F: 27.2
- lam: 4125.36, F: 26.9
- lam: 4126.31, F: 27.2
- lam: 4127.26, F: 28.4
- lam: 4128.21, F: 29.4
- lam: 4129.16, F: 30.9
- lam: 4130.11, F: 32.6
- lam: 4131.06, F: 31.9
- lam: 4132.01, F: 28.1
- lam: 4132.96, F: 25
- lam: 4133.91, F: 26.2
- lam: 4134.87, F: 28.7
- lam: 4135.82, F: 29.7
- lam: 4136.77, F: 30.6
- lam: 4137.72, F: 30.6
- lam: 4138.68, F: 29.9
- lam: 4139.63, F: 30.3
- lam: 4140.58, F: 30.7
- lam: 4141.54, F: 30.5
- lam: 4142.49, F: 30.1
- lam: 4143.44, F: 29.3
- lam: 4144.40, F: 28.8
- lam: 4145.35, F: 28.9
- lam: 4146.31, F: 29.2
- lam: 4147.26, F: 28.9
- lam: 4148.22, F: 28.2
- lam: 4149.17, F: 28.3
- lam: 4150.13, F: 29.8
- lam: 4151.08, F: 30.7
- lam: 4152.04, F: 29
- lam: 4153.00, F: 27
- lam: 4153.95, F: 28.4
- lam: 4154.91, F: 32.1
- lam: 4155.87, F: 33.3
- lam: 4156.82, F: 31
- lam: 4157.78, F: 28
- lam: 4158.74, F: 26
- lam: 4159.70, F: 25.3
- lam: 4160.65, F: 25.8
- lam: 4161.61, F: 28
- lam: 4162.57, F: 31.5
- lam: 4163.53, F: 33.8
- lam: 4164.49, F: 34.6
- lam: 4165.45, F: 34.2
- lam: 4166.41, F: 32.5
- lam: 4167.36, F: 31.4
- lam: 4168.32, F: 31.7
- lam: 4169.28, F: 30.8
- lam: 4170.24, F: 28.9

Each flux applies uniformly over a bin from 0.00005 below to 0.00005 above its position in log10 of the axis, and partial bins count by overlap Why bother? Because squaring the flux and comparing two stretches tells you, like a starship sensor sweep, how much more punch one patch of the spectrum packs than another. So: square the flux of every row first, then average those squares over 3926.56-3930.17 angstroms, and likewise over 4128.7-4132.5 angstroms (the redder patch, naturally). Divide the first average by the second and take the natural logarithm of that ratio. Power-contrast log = -1.1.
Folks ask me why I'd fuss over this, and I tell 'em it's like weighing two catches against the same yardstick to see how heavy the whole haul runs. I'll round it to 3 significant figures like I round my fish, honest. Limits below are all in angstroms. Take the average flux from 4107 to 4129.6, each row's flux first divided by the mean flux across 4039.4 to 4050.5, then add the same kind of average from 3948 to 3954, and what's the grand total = 1.65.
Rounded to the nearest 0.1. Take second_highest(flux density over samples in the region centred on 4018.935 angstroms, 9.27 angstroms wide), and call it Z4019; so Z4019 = 33.6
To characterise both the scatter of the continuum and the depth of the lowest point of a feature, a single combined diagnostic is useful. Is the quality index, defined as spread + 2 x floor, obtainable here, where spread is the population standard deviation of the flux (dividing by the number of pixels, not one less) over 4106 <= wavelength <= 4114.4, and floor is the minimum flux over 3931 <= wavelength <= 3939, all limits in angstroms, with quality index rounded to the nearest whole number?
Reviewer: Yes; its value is 26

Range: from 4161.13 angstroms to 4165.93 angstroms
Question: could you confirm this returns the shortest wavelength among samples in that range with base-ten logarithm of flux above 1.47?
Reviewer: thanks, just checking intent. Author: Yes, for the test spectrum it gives 4162.57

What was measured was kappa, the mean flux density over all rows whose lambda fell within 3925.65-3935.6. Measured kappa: 15.5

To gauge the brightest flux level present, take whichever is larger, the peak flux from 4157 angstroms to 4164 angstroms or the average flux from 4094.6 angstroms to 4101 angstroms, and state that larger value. 33.8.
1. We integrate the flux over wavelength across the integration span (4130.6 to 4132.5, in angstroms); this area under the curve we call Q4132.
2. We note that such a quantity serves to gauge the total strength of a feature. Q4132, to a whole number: 57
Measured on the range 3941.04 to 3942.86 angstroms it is 44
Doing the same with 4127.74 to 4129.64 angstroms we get 57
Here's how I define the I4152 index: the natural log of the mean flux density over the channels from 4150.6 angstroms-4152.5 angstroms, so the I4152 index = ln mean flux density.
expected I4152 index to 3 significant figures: 3.40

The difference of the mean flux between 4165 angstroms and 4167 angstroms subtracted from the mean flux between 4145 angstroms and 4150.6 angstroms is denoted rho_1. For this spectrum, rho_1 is -4.5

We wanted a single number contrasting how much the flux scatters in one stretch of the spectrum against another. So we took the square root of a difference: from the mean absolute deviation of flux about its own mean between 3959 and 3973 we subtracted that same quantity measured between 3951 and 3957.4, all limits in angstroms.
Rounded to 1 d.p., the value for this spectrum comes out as 1.3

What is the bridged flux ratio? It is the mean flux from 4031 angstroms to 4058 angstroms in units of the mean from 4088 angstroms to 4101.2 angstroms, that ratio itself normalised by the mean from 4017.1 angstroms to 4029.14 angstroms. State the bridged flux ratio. 0.039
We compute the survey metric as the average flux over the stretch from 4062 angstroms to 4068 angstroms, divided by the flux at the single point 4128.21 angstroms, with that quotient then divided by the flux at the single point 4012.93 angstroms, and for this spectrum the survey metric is 0.032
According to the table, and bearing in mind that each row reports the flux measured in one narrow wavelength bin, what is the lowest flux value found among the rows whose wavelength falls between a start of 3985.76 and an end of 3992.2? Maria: 25.4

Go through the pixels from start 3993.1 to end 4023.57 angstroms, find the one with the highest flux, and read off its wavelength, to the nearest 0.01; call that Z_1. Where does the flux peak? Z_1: 4015.70 angstroms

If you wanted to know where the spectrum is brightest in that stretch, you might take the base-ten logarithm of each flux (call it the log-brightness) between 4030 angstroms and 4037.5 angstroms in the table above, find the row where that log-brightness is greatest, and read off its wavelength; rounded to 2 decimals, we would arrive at 4037.03 angstroms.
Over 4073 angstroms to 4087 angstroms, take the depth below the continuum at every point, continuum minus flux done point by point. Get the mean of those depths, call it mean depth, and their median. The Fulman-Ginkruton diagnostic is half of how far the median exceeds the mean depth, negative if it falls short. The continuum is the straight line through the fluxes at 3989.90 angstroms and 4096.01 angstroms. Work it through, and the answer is 0.04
